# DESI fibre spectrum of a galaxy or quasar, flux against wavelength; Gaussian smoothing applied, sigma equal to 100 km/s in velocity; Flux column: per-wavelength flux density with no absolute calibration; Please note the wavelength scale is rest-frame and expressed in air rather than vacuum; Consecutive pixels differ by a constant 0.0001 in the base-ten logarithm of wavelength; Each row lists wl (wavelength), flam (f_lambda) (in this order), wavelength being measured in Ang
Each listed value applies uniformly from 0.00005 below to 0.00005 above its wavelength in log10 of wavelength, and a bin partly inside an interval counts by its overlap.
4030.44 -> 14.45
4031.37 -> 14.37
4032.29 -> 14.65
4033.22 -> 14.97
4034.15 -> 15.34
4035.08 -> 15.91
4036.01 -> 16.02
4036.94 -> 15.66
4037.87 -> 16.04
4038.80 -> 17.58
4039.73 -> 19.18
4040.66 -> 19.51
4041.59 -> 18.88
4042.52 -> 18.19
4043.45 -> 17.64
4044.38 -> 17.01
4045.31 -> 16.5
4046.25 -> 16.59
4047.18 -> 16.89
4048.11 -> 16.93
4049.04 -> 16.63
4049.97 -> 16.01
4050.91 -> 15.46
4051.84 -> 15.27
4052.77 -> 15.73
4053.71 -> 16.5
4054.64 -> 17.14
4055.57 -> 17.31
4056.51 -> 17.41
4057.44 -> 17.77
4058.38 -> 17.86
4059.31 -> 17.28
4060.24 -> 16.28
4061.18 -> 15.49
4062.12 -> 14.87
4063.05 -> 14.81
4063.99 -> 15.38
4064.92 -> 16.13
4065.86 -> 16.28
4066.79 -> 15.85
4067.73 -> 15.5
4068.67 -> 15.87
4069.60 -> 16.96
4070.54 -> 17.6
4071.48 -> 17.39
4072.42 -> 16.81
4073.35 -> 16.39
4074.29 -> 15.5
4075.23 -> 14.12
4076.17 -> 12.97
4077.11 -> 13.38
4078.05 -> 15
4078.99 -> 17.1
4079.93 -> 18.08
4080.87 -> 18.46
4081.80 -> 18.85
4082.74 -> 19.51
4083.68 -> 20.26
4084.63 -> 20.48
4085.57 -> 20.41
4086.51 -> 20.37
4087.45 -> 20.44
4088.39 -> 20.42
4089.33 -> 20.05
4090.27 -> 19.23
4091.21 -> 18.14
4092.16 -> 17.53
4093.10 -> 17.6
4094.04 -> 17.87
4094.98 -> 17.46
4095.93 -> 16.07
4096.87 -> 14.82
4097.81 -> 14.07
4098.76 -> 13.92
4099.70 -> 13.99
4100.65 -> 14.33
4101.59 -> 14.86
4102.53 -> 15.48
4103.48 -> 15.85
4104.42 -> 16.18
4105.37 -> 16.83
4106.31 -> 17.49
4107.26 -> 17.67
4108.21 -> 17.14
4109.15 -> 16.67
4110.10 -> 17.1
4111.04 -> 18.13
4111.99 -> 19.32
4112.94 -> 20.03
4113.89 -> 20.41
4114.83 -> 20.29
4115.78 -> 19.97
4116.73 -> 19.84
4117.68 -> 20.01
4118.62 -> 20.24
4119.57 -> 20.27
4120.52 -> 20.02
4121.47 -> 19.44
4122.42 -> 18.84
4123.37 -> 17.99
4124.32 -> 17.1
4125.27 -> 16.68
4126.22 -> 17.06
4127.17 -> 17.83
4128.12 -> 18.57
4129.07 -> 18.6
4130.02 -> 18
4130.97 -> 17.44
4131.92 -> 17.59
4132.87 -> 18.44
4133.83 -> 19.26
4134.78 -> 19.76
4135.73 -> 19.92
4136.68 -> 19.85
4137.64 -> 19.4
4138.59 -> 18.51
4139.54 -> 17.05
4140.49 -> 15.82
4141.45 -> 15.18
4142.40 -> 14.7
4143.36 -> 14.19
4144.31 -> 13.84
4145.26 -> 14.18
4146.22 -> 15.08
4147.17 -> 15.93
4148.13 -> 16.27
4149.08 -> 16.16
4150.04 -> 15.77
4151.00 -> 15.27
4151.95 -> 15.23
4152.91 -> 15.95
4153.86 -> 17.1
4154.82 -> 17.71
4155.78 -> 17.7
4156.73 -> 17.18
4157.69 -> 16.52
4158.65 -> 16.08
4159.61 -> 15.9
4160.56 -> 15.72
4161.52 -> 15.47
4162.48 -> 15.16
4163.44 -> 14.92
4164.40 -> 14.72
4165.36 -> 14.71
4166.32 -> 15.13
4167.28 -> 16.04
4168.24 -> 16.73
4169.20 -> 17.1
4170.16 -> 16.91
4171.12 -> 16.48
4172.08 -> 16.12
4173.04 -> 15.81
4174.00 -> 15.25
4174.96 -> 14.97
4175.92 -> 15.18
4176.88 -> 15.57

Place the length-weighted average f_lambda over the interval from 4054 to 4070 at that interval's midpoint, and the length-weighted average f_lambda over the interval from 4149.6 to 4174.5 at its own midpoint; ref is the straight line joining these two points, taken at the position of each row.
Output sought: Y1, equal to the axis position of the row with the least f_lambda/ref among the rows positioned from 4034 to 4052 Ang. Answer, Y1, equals 4051.84 Ang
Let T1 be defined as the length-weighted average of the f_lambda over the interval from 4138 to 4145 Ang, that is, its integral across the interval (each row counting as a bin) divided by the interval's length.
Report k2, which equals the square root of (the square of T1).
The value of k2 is 15.7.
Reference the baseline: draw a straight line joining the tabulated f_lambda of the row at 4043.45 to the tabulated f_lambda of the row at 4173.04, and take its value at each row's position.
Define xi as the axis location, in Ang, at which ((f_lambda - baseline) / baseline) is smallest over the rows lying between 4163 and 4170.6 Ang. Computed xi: 4164.40 Ang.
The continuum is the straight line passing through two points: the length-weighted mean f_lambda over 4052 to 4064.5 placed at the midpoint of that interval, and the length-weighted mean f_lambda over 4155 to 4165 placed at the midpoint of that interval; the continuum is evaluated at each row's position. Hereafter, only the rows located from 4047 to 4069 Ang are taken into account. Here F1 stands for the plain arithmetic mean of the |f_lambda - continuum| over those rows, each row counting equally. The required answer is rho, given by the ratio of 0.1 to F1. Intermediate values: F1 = 0.8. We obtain 0.13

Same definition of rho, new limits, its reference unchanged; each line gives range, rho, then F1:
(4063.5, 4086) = 0.06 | 1.7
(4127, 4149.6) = 0.05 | 1.9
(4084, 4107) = 0.05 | 2.1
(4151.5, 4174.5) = 0.14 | 0.7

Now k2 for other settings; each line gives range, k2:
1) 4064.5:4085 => 16.7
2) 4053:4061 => 17.1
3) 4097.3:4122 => 17.7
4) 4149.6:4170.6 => 16.0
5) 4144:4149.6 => 15.3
